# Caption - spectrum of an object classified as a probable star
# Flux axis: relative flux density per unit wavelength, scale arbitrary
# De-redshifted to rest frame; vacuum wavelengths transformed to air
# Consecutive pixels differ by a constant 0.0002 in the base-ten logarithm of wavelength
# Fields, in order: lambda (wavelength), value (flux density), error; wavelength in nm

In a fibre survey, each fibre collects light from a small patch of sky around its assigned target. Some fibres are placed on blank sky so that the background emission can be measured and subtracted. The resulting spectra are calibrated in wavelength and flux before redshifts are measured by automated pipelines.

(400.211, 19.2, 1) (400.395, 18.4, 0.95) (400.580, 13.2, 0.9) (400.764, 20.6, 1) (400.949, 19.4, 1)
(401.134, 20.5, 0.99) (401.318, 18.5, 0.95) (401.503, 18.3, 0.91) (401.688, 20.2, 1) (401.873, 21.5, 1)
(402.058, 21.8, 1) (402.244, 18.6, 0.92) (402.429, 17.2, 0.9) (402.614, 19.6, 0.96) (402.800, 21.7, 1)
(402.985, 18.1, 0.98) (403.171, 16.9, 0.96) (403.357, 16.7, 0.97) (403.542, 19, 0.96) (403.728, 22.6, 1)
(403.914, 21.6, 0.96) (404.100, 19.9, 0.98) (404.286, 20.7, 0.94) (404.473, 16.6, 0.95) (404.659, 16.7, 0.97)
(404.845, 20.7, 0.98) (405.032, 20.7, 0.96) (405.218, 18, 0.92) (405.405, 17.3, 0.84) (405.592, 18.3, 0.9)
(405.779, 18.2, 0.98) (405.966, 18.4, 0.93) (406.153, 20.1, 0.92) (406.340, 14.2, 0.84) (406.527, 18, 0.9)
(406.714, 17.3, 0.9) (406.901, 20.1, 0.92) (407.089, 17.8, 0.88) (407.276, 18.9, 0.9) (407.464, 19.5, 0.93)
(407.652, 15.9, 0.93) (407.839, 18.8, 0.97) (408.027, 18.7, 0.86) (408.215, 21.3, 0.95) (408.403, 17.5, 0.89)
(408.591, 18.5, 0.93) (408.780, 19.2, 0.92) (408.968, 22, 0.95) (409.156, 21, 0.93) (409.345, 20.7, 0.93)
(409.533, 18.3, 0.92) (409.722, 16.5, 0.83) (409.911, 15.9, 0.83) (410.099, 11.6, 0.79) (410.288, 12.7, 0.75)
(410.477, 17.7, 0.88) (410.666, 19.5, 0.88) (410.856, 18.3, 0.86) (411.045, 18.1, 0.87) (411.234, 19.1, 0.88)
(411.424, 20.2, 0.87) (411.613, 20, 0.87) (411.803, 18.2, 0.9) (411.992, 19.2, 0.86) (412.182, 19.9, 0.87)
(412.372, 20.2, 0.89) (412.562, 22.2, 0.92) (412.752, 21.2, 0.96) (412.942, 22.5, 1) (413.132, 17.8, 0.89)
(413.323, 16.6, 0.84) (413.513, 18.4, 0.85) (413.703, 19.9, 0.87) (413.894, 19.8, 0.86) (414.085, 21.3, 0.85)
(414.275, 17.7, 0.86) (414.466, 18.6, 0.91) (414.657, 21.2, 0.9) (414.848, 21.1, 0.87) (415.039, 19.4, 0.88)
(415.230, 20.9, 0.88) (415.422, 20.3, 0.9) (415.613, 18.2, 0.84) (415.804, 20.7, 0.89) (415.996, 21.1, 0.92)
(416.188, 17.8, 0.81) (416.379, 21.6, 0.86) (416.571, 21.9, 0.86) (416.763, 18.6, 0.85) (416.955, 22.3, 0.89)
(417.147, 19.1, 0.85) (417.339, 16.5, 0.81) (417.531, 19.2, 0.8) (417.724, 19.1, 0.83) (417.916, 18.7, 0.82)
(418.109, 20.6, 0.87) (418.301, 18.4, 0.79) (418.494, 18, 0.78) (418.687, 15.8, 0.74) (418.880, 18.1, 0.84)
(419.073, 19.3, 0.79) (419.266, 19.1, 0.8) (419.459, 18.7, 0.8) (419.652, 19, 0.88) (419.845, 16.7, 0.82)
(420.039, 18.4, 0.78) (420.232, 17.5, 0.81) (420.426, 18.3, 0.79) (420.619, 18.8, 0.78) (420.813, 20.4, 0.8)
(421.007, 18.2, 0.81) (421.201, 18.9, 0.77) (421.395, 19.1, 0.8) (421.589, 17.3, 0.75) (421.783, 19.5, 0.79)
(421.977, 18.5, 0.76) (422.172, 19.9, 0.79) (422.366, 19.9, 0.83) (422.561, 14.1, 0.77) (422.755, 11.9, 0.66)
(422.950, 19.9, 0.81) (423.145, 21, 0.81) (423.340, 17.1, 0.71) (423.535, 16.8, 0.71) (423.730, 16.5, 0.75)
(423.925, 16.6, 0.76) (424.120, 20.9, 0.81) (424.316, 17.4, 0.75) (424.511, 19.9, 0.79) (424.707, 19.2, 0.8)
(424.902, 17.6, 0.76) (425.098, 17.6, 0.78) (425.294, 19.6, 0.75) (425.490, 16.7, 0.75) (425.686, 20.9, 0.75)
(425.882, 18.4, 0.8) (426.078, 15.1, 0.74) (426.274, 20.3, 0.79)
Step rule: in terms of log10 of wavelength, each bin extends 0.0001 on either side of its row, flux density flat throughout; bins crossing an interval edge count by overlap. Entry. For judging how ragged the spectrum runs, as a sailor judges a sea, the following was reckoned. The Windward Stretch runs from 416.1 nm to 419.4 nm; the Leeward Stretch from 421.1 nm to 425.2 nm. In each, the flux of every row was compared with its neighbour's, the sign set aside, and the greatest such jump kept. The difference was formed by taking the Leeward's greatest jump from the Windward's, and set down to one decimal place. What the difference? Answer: -4.2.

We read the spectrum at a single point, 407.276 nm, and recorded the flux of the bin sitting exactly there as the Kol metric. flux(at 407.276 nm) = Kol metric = 18.9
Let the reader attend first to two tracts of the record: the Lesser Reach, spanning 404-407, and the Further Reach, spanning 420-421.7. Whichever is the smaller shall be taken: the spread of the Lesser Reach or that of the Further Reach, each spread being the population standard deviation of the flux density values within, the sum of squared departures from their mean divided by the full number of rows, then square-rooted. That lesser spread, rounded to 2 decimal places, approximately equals 0.87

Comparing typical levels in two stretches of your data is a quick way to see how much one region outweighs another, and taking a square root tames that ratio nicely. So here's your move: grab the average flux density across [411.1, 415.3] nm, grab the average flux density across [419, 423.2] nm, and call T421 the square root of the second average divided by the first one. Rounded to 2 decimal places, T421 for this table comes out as 0.96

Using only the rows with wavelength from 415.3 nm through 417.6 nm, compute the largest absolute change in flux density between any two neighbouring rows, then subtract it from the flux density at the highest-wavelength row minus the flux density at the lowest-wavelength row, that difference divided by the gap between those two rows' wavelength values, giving -4.3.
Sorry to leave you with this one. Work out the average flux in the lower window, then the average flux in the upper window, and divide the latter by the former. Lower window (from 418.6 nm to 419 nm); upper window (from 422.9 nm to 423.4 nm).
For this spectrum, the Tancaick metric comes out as 1.14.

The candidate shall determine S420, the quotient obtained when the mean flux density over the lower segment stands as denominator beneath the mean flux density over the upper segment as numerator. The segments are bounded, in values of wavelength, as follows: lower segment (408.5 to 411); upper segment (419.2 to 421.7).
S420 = 1.04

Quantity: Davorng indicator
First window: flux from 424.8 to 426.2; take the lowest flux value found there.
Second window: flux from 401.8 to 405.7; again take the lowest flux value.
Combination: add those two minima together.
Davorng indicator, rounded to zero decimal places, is 32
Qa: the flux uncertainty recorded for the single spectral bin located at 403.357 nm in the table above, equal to 0.97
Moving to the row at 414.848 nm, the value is 0.87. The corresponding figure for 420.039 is 0.78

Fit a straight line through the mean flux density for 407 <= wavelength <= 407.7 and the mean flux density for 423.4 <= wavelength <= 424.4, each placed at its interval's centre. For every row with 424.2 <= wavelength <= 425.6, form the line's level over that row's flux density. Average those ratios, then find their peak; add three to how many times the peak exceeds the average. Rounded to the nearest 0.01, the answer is 4.09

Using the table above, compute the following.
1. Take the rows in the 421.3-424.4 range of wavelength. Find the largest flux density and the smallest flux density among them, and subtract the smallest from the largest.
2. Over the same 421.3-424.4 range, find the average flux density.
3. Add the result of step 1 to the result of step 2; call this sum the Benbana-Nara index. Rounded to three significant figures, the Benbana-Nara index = 27.0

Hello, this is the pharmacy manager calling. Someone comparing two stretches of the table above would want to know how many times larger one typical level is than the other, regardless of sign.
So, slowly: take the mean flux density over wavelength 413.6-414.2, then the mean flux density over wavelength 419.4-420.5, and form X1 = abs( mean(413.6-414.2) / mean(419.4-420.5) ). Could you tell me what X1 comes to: 1.12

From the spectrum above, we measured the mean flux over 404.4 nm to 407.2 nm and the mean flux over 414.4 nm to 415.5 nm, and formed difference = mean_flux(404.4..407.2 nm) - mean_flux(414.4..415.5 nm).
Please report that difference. -2.1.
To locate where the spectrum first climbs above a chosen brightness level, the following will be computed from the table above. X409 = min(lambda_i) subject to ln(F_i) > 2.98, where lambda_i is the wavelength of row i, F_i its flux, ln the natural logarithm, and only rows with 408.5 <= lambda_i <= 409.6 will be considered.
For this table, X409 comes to 408.968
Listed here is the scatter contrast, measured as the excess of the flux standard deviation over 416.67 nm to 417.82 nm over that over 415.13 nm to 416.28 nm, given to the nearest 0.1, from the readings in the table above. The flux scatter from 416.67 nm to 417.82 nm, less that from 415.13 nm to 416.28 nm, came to 0.4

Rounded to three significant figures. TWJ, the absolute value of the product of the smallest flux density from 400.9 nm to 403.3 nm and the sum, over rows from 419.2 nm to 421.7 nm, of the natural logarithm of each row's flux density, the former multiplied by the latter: 641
